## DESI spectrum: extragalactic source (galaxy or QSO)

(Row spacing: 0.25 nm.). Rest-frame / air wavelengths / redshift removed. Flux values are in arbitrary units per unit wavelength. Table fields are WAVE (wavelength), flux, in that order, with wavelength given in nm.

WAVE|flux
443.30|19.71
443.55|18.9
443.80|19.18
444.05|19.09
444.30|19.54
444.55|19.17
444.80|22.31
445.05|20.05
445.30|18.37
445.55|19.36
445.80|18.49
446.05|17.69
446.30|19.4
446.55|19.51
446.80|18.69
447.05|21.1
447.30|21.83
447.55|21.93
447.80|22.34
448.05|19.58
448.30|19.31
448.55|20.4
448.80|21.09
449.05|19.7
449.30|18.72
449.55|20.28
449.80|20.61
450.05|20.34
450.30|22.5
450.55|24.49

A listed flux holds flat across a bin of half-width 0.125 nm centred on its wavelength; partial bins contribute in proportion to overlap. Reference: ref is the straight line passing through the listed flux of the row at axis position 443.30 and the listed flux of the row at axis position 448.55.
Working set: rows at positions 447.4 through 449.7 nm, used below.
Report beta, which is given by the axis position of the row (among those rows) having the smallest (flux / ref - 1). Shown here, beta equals 449.30 nm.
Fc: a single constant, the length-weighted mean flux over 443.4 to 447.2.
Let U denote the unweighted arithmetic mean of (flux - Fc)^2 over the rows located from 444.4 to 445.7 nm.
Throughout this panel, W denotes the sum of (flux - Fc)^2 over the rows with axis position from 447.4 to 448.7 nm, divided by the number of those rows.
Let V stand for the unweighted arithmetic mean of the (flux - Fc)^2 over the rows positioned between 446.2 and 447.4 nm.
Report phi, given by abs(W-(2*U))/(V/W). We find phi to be 1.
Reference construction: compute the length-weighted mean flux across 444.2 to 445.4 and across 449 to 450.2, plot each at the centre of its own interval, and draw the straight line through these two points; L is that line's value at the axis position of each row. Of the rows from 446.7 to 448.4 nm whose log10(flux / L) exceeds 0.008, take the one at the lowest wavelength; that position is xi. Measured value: 447.05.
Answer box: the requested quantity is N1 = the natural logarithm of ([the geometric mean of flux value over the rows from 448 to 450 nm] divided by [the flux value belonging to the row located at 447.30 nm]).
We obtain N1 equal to -0.09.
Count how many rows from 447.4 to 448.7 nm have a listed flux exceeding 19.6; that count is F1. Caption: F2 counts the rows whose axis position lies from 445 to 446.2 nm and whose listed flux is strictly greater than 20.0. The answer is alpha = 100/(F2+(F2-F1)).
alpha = -100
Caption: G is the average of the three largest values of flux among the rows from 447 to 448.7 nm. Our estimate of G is 22.0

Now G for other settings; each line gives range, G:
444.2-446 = 20.6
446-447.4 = 20.8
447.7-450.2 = 21.3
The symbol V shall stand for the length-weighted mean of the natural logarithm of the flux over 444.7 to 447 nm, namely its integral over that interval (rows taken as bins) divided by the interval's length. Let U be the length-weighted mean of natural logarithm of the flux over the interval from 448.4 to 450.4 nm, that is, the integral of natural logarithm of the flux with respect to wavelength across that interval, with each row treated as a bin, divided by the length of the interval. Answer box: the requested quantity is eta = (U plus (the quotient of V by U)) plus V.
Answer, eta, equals 6.96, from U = 3.02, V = 2.96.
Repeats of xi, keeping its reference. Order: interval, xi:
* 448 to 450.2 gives 448.55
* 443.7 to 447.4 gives 444.80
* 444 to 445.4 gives 444.80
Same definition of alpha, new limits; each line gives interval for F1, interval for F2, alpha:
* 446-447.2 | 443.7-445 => 100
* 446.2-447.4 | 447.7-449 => 25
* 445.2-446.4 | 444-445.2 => 25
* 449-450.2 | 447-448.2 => 25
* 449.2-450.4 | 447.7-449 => 50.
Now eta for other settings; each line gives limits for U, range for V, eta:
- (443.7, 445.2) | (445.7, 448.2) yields 6.99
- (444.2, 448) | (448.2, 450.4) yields 7.01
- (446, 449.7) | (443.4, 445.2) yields 6.98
